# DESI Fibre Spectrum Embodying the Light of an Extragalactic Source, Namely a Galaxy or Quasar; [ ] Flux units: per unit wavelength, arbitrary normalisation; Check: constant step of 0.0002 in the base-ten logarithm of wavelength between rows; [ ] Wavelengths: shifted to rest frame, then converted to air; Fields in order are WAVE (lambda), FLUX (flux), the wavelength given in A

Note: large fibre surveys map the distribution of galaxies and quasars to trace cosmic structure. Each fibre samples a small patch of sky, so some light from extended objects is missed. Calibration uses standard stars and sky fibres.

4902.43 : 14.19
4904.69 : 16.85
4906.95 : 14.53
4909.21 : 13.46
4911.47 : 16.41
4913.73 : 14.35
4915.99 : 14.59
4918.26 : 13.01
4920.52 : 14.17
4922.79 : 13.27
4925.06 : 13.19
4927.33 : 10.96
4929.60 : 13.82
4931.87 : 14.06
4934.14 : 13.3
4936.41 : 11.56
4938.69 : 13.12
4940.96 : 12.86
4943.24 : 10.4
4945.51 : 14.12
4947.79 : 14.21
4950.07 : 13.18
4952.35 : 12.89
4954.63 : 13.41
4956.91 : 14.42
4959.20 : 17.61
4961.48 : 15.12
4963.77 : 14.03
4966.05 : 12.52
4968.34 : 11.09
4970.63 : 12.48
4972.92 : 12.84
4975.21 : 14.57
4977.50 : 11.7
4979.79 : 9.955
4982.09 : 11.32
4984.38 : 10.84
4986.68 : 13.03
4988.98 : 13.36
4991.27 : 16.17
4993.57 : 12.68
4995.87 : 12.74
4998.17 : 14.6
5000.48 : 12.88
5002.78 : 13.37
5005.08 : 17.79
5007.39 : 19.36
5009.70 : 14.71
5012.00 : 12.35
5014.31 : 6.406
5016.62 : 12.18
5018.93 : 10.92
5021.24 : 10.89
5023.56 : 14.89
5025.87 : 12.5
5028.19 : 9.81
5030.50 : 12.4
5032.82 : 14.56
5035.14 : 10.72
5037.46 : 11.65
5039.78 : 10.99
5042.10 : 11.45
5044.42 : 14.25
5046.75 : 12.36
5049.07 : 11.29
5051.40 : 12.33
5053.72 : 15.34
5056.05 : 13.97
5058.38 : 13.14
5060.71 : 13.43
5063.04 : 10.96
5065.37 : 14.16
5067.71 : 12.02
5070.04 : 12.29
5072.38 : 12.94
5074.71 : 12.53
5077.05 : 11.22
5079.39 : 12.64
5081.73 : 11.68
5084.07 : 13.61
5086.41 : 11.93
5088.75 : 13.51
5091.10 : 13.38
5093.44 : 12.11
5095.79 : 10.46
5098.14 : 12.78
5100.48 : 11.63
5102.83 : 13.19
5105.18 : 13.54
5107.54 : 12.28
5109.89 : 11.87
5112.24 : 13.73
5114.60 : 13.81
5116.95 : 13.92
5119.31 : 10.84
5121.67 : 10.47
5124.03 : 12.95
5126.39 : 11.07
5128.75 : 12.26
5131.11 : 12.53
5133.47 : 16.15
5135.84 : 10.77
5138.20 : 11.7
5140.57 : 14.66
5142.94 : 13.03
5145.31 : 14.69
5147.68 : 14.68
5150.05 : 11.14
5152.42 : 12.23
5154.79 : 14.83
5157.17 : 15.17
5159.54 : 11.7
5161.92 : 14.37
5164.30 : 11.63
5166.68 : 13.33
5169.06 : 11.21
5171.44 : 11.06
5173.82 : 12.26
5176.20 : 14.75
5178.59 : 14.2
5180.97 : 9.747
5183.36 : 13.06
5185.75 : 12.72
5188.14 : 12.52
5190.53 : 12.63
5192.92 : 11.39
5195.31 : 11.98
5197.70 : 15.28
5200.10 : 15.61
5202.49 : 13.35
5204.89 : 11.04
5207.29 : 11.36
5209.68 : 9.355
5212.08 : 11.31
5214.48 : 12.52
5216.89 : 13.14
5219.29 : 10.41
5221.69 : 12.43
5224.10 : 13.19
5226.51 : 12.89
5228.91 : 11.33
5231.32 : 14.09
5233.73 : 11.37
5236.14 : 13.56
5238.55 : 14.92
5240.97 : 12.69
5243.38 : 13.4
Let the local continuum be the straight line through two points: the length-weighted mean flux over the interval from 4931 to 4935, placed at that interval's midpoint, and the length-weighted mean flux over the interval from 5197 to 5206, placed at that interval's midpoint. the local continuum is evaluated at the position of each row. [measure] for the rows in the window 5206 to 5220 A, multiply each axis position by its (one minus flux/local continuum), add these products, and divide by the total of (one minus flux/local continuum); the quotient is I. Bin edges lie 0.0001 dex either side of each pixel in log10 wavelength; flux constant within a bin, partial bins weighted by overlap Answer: 5212.6 A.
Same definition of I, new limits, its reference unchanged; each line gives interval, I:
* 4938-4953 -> 4943.8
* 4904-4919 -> 4908.3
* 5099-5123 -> 5112.9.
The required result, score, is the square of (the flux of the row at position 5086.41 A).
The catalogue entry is 142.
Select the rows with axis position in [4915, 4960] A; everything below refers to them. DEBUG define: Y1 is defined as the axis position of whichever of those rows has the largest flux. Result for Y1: 4959.20 A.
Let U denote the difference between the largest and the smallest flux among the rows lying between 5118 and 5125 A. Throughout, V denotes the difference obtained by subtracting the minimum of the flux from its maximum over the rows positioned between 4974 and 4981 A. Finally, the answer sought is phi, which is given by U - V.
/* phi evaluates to -2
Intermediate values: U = 2.5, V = 4.6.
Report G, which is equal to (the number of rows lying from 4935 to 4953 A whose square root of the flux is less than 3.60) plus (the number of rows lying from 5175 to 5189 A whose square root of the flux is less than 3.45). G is 5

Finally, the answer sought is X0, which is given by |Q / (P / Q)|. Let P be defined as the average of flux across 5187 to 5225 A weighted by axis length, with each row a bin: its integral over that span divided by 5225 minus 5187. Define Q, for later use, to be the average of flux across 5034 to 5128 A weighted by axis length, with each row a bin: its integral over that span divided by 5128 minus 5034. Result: 12.6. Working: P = 12.3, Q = 12.5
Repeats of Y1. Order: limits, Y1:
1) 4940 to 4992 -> 4959.20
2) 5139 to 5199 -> 5197.70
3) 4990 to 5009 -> 5007.39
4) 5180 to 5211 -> 5200.10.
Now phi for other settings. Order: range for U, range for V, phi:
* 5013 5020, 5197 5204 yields 4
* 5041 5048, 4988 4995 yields -1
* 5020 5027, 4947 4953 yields 3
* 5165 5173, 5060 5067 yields -1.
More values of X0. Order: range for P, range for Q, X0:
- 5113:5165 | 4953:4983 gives 13.4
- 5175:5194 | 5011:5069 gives 11.8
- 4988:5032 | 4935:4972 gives 13.5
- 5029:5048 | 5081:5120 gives 13.0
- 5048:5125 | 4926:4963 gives 14.3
